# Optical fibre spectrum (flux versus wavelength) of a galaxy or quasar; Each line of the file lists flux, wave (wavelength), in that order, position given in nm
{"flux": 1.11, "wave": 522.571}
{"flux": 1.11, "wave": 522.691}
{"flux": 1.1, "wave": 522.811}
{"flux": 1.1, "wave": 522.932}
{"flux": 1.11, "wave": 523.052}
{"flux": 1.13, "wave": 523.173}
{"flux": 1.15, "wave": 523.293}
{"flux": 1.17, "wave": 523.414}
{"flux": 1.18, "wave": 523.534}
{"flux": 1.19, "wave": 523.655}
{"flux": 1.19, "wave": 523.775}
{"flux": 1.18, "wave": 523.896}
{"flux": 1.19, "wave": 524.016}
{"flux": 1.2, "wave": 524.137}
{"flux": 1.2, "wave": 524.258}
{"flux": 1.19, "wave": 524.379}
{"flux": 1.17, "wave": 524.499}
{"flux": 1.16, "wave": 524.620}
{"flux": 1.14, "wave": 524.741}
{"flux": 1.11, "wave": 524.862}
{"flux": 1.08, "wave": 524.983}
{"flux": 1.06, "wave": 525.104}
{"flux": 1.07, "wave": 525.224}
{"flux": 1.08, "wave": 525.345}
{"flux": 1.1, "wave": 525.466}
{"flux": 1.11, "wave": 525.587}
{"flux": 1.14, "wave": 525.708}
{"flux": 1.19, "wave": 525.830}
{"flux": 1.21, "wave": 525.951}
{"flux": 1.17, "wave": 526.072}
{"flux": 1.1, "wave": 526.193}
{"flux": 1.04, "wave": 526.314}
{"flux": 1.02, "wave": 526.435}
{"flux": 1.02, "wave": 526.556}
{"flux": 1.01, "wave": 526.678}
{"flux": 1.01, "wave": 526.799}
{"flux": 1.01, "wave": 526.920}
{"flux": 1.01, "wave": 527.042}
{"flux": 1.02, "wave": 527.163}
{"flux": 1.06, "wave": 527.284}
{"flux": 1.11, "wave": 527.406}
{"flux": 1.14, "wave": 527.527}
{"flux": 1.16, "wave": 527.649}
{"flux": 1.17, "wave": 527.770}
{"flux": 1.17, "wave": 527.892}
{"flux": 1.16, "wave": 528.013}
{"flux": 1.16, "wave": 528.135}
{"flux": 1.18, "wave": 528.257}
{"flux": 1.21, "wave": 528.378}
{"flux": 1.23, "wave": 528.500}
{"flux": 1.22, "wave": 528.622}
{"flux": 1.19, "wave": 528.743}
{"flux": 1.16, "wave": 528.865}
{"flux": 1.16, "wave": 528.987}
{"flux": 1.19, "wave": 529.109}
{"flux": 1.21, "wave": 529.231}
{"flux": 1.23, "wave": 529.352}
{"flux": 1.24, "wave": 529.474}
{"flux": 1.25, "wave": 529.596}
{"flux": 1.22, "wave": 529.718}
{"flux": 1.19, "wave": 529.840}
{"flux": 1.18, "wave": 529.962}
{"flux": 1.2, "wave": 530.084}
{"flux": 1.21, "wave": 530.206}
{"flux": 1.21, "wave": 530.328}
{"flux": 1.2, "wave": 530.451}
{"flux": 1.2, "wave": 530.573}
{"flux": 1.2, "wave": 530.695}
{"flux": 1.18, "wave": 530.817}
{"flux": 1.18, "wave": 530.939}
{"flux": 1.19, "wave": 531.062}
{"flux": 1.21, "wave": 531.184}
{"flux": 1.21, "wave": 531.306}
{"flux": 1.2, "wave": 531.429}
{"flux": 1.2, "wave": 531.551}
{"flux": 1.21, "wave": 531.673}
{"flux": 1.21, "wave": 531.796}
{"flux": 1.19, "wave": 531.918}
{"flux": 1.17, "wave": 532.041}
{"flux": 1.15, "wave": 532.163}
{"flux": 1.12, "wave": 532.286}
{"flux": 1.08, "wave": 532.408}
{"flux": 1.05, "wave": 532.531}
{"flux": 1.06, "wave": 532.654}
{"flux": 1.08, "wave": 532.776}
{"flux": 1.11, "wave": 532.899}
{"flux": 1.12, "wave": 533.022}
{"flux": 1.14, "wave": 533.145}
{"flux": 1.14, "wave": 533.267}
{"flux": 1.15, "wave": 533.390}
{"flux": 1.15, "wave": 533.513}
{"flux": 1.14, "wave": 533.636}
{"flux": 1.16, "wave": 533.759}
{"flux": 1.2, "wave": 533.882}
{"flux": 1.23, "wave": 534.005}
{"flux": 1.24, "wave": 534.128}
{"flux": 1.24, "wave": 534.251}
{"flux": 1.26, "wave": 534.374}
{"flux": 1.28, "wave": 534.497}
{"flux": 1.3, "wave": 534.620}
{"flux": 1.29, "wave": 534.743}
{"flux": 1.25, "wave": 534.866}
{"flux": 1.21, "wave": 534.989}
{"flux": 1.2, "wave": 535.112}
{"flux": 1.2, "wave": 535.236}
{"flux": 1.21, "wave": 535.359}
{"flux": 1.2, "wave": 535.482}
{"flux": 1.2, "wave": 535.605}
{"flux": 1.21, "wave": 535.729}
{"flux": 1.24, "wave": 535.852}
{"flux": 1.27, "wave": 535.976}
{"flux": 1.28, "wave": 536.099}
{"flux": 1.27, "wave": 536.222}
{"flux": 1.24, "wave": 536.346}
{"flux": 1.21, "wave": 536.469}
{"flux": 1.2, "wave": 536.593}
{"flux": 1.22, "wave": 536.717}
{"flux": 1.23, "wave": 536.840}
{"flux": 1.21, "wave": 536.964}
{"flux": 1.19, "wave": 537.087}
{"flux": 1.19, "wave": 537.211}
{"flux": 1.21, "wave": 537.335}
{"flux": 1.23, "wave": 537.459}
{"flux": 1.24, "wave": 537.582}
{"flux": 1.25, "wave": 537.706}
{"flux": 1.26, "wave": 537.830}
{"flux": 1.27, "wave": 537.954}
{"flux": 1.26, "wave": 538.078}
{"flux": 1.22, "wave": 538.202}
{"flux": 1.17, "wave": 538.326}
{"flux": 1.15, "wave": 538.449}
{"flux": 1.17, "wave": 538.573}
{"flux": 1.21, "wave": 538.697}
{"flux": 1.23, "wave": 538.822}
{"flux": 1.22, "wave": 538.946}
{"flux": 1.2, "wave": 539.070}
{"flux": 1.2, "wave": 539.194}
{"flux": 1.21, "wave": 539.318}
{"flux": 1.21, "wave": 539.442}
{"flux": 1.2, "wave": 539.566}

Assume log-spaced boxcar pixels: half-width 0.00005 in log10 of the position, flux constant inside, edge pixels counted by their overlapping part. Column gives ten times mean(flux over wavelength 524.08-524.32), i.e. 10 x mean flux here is 12.0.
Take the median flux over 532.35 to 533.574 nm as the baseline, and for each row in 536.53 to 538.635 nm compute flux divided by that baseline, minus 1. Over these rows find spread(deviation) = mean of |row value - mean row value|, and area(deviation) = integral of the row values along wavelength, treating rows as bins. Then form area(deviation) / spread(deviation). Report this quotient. 7.6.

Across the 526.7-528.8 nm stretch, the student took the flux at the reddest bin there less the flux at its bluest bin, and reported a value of 0.18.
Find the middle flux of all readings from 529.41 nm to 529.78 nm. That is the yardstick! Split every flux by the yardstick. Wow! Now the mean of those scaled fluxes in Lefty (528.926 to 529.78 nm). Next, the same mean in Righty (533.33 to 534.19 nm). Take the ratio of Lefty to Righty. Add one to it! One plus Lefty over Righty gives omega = 2.03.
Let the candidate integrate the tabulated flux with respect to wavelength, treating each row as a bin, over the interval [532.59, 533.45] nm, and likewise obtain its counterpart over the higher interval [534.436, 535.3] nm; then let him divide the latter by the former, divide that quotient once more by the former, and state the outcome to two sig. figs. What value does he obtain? 1.2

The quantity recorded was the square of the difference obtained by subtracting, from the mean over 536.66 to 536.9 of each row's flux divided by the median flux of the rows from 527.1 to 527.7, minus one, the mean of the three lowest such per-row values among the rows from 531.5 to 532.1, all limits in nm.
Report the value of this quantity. 0.0012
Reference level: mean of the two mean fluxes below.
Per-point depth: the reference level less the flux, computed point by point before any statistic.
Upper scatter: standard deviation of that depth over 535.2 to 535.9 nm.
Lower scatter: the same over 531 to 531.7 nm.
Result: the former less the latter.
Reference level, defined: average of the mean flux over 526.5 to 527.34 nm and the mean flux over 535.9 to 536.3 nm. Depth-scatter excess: 0.007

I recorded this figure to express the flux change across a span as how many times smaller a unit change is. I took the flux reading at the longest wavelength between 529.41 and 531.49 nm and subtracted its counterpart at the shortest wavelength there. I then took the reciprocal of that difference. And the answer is -25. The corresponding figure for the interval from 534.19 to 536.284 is 33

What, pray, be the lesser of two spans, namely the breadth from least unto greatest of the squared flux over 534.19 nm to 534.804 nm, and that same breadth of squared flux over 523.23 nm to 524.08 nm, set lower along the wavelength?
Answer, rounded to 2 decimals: 0.09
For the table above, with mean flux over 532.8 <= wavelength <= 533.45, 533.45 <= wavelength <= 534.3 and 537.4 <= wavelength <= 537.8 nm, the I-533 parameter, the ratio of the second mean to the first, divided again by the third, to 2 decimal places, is 0.85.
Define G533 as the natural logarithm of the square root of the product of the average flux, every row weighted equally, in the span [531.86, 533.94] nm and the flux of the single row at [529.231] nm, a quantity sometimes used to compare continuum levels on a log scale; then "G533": 0.156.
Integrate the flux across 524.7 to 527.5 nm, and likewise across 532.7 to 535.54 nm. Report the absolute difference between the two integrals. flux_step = 0.37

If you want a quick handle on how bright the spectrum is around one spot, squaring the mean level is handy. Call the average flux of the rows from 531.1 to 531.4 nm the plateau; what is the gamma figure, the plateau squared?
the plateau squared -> 1.46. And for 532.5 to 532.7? 1.11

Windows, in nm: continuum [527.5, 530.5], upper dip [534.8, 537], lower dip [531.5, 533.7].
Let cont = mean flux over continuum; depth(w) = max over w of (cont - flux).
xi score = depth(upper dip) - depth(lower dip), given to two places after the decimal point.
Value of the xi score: -0.15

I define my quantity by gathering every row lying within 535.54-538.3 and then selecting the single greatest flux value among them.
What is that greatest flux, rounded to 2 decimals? 1.28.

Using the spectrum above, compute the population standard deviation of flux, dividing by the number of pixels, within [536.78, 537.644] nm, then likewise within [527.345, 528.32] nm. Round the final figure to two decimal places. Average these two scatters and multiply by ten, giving 0.19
